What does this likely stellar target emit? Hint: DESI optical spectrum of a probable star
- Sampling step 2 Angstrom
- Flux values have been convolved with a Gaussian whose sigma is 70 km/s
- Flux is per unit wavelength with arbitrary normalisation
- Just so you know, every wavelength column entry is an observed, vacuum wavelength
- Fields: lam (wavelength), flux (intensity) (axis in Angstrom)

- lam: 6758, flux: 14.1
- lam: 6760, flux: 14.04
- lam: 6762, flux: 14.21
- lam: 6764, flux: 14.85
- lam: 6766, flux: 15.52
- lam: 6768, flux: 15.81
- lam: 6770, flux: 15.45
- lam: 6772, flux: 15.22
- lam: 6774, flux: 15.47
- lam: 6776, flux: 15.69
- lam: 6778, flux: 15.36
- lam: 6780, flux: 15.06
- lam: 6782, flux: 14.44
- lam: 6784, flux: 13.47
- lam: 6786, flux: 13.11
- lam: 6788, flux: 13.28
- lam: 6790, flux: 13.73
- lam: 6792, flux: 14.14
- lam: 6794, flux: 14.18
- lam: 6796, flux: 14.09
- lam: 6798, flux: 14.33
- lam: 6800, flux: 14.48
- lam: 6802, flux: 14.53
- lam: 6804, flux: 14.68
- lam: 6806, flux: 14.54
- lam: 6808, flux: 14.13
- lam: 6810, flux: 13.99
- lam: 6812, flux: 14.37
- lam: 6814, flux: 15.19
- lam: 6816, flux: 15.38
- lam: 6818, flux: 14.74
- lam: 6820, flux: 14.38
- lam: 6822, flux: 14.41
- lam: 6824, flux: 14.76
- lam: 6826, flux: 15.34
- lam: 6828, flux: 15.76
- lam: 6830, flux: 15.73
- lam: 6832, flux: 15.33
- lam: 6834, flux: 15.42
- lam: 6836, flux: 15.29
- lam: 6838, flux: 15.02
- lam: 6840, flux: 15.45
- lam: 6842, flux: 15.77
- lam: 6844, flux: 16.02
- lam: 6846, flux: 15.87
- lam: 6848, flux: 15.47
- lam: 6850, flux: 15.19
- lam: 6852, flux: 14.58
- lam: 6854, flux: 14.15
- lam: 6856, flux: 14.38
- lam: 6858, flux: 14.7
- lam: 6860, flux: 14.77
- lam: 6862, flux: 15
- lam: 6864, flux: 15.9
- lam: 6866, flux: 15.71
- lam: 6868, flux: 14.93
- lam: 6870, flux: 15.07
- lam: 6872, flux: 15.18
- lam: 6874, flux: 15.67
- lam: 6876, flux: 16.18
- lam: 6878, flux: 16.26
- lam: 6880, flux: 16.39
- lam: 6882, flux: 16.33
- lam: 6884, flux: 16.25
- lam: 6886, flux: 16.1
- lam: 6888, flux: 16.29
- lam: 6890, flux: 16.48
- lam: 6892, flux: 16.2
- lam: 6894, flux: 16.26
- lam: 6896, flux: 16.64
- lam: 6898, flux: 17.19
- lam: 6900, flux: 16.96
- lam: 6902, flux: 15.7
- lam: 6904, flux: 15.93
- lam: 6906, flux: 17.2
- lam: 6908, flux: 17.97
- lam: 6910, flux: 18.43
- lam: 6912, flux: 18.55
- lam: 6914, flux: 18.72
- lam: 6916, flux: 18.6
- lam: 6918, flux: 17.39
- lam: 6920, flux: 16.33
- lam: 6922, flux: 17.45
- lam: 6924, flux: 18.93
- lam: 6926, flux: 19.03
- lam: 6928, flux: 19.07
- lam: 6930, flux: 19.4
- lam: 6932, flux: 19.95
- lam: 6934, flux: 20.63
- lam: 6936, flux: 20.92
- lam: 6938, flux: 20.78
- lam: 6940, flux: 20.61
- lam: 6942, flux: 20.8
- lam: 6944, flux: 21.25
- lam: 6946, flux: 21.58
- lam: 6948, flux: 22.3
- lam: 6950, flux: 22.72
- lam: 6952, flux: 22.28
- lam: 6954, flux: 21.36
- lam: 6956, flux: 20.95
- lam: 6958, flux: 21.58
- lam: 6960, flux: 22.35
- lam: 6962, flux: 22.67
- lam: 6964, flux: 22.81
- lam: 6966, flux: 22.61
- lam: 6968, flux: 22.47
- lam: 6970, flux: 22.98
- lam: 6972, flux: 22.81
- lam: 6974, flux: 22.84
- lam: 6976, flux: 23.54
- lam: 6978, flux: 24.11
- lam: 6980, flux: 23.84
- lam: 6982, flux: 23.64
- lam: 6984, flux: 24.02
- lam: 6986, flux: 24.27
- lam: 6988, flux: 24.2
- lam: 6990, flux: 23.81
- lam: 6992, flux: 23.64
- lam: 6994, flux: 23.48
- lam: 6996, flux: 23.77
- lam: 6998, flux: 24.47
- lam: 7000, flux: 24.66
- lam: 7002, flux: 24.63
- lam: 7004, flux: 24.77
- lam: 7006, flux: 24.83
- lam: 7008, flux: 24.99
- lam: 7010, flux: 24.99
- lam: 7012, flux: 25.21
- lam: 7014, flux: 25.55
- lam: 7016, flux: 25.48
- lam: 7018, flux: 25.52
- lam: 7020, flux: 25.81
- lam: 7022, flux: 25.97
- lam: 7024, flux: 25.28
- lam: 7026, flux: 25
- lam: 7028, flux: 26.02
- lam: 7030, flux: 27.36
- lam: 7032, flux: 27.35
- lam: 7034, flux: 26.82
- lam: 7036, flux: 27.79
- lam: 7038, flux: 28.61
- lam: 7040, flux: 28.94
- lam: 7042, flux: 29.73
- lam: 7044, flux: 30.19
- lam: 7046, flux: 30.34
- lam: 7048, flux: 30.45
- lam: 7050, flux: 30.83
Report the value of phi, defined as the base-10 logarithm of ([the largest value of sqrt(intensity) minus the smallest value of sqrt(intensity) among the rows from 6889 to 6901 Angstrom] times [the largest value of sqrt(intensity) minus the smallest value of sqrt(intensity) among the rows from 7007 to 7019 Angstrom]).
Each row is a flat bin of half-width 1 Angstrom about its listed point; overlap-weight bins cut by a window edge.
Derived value -2.17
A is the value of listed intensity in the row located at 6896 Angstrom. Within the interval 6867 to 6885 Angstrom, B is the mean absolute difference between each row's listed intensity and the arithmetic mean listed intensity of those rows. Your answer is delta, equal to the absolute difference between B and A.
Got 16.1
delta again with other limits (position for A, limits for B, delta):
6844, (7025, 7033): 15.1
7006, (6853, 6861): 24.6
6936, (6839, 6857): 20.4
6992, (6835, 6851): 23.4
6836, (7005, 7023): 15.0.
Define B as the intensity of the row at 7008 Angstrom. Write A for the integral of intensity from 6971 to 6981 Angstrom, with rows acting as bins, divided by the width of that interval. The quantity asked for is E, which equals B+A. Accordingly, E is 48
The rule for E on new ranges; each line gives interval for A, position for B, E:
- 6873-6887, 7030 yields 44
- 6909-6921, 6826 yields 33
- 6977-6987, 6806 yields 39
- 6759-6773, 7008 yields 40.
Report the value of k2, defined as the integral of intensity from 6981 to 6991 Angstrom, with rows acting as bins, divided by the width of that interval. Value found 24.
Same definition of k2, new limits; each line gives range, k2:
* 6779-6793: 14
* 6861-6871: 15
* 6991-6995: 24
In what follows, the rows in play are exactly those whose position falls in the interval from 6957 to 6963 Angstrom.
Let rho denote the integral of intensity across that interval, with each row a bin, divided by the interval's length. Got 22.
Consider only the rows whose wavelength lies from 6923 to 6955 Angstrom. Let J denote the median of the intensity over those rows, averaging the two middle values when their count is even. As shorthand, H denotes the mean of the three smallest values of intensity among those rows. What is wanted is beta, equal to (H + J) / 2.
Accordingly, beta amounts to 20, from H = 19.0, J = 21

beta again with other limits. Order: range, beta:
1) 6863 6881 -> 15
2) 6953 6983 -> 22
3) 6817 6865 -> 15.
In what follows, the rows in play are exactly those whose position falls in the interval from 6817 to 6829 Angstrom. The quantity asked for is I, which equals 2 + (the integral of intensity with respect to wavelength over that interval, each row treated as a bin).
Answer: 181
